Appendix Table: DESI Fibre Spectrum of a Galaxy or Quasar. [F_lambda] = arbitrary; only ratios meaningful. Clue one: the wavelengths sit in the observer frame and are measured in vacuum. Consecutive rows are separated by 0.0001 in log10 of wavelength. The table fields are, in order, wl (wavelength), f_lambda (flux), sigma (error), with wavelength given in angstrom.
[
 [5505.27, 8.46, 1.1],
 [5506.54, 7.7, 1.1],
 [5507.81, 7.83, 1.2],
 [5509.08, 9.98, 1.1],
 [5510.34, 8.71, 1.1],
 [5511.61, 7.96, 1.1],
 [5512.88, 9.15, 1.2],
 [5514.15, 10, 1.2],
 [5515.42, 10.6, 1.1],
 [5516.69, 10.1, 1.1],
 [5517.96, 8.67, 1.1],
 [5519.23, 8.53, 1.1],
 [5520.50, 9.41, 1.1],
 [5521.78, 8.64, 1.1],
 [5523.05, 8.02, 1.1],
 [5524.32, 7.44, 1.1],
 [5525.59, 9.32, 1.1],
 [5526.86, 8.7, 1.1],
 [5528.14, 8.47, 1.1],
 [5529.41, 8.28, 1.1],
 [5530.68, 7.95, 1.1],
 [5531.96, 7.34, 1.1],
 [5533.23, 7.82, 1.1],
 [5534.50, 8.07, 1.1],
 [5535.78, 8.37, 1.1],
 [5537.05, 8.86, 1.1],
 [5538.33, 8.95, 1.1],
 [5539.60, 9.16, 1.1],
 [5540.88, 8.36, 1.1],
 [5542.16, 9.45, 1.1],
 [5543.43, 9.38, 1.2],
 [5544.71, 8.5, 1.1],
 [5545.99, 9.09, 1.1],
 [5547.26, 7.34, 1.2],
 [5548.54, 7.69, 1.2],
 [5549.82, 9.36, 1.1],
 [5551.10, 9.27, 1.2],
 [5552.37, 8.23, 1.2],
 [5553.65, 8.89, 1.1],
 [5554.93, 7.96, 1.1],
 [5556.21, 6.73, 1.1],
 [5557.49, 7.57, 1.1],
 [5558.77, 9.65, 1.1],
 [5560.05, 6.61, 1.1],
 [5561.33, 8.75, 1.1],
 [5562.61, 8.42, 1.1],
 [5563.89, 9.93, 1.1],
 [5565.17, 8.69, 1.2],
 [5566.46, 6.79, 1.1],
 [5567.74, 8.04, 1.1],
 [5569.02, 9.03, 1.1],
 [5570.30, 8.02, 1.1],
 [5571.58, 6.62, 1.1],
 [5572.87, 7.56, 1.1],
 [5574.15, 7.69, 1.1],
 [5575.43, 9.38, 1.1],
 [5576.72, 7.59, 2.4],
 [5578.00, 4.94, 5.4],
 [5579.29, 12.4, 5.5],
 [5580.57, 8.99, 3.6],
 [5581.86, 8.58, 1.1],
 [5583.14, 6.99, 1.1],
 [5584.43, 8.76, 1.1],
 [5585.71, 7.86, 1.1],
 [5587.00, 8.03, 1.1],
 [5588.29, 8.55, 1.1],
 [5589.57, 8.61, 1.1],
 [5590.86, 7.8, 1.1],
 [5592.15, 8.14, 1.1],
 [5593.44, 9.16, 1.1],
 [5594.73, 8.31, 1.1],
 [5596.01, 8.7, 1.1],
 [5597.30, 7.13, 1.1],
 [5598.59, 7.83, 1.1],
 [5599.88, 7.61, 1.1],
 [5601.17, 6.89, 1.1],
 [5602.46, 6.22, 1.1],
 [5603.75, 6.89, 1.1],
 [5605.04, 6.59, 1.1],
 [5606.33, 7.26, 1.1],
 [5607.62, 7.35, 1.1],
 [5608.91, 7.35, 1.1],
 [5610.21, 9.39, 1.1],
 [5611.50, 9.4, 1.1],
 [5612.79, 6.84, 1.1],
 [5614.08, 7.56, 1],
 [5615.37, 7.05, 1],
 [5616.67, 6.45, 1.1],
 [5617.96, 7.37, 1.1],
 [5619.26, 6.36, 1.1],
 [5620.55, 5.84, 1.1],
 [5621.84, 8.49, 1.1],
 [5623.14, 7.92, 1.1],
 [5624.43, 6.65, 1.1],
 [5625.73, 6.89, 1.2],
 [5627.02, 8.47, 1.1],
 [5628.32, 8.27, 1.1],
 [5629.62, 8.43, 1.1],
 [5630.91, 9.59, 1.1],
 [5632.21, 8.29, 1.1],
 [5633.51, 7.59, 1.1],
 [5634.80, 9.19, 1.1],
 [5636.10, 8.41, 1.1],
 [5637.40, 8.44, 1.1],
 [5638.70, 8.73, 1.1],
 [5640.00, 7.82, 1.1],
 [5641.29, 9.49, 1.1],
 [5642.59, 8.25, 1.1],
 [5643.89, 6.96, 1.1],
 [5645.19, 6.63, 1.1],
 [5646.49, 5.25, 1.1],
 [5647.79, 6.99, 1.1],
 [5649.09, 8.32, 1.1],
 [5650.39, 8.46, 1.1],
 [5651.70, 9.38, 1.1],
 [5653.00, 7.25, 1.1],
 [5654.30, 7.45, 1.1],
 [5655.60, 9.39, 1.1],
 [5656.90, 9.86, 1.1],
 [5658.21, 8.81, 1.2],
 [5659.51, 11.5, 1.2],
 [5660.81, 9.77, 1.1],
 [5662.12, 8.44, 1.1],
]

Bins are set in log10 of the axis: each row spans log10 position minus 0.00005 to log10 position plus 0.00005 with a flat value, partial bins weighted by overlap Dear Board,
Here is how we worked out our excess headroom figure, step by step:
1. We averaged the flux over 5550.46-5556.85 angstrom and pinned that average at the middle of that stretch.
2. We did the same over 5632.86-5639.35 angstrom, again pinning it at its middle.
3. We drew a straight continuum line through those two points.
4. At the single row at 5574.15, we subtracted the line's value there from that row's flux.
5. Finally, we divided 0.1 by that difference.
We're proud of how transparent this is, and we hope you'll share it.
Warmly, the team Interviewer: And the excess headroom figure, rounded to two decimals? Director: -0.17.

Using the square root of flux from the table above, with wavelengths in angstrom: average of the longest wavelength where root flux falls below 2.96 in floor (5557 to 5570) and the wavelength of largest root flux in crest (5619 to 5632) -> 5599.3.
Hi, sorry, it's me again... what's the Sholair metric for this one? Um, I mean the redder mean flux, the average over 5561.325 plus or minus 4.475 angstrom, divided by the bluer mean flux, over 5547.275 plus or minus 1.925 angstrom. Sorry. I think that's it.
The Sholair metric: 1.059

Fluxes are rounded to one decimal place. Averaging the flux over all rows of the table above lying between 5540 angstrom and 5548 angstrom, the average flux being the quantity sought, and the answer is 8.7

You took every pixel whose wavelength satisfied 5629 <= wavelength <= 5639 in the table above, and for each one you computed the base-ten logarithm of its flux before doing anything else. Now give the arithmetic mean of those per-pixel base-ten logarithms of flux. 0.93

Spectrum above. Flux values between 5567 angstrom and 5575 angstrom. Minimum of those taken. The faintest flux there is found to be 6.62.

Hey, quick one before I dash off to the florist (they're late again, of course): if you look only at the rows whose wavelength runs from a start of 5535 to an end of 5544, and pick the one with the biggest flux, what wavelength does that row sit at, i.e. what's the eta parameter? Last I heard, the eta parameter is 5542.16 angstrom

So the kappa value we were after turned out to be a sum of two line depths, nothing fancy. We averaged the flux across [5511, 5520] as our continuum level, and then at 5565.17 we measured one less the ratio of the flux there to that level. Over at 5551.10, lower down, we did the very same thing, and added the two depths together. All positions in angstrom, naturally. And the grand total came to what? 0.07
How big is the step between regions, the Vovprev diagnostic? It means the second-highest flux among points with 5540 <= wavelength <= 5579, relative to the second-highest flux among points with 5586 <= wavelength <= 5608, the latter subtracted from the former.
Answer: 0.95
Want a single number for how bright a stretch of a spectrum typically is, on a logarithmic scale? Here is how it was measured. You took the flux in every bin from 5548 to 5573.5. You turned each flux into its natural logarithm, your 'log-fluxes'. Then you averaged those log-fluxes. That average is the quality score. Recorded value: 2.10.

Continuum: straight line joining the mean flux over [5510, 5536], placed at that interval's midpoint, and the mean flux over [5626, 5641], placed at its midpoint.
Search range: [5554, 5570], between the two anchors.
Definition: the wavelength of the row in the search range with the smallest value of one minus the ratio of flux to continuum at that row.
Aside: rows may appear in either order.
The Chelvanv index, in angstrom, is 5563.89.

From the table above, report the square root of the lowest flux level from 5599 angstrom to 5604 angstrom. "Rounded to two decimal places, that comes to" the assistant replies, 2.49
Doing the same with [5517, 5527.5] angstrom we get 2.73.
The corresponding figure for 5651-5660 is 2.69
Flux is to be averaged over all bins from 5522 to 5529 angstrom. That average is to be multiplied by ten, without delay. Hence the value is 84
